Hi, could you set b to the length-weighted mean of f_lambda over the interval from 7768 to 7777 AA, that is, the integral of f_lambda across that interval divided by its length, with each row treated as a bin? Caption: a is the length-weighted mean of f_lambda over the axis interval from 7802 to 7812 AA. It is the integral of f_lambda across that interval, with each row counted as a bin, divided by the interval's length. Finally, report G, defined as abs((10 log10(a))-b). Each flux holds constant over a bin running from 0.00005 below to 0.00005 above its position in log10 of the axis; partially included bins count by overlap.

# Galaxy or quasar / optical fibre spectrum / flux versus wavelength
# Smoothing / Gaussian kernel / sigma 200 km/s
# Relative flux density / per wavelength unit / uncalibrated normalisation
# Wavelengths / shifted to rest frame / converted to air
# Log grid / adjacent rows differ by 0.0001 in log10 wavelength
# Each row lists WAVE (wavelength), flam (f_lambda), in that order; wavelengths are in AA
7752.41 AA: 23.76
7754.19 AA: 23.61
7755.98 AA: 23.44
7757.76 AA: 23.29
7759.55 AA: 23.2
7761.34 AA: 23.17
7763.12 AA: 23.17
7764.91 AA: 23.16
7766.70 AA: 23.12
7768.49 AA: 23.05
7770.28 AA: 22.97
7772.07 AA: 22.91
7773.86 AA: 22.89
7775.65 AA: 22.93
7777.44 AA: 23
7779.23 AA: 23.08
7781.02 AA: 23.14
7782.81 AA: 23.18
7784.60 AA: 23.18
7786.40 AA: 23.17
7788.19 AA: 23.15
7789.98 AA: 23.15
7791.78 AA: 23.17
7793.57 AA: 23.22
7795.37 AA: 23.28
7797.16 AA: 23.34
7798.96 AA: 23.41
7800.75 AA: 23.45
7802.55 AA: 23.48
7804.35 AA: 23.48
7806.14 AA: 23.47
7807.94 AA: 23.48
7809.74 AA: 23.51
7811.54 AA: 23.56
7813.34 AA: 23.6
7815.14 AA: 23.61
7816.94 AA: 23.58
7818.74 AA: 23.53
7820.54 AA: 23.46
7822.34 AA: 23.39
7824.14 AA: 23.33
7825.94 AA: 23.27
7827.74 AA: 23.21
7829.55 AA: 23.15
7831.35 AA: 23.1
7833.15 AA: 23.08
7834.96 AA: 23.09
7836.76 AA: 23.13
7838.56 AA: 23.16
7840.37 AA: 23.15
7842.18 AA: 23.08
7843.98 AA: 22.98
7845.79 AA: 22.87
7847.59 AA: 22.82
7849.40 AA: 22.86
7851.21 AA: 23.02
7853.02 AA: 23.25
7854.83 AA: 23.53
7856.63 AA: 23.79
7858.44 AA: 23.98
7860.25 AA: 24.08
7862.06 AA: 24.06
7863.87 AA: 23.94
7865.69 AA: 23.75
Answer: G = 9.2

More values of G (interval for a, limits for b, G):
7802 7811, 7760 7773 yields 9.4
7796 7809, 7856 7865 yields 10.2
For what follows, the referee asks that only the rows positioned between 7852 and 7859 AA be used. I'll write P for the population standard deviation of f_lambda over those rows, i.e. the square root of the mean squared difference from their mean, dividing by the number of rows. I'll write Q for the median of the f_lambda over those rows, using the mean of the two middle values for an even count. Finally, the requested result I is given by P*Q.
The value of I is 6.5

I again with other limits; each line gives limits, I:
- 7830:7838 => 0.4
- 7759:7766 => 0.3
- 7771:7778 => 1.0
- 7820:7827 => 1.6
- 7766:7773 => 1.8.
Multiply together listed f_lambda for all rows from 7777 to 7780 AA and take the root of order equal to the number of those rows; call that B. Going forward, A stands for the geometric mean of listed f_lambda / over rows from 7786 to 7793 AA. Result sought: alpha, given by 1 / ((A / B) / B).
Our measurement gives 22.9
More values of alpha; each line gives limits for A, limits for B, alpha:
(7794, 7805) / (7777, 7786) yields 22.8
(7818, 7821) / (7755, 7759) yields 23.2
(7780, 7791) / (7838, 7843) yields 23.1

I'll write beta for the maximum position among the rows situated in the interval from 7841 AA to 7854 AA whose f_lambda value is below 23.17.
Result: 7851.21 AA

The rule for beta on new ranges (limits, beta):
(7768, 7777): 7775.65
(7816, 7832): 7831.35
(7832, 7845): 7843.98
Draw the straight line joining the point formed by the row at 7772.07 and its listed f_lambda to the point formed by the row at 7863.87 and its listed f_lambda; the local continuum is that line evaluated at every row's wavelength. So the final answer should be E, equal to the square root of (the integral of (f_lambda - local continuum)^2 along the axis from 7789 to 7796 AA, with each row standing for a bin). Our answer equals 0.2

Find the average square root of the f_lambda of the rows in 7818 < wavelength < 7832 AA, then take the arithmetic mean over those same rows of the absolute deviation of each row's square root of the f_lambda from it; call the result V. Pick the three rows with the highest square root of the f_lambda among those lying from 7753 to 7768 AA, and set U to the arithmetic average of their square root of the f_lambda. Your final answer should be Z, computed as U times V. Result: 0.06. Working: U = 4.84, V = 0.013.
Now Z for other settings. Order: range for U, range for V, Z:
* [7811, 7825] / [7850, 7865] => 0.16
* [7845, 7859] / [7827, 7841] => 0.02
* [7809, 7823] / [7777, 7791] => 0.02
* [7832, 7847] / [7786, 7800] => 0.04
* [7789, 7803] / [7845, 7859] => 0.19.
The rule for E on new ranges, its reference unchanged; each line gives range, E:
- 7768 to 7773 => 0.2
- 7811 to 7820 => 0.6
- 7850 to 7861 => 1.5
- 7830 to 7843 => 1.9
